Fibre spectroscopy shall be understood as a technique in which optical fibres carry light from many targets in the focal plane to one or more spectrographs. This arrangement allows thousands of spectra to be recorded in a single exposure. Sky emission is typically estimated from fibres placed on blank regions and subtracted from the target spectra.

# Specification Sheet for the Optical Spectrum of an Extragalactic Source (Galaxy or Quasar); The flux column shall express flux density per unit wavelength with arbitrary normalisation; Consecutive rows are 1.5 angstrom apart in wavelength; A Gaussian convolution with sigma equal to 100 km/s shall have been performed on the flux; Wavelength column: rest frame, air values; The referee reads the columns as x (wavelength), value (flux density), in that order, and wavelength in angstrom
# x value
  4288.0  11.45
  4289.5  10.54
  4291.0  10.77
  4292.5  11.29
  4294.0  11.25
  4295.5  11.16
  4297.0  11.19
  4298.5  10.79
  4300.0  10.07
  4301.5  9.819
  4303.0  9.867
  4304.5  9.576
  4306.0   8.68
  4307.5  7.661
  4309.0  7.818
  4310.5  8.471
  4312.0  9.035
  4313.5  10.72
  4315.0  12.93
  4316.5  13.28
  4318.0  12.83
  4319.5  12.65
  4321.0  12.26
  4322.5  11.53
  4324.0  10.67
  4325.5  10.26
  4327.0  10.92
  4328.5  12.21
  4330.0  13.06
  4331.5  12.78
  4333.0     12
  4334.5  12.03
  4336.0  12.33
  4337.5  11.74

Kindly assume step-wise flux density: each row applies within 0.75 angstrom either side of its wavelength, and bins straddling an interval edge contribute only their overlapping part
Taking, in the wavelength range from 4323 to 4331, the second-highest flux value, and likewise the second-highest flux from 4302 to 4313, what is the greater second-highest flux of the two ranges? 12.2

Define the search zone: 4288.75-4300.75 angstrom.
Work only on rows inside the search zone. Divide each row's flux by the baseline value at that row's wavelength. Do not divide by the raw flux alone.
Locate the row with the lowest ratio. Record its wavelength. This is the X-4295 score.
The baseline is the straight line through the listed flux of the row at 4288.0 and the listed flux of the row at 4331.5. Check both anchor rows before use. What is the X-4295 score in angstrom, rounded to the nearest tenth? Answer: 4300.0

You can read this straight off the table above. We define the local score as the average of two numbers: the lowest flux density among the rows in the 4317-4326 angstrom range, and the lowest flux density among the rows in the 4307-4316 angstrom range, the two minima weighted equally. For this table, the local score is 9.0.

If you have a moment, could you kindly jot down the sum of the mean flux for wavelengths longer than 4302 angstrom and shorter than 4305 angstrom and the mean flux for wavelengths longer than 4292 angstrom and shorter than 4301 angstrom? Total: 20.7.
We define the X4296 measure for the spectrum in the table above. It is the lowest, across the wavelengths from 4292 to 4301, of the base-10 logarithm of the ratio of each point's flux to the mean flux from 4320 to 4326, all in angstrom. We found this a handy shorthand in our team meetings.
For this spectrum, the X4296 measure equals -0.05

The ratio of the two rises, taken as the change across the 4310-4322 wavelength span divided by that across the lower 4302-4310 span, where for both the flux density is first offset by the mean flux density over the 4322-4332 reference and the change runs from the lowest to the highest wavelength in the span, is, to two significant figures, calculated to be -1.8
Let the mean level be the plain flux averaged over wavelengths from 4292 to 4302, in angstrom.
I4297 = 10.8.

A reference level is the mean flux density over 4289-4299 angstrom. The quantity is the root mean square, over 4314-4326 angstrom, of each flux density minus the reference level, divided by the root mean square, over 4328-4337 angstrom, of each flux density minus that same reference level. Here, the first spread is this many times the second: 1.0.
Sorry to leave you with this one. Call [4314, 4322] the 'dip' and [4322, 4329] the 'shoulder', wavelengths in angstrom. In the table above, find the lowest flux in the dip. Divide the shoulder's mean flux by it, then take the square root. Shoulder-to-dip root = 0.95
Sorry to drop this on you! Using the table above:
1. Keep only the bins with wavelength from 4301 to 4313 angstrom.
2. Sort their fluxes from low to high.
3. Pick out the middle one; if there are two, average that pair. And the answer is 8.9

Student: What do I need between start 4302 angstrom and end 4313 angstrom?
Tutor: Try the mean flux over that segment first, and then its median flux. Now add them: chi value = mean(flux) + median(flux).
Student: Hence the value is 17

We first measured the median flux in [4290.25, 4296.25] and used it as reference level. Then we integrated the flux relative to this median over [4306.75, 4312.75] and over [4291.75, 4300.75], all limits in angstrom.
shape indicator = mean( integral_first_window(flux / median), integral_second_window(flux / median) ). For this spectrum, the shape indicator 6.6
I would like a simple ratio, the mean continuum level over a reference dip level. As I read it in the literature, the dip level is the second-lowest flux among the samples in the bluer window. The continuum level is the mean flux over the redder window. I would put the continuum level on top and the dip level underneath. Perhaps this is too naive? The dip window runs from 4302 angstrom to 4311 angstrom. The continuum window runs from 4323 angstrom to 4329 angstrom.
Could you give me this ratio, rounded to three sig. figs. 1.41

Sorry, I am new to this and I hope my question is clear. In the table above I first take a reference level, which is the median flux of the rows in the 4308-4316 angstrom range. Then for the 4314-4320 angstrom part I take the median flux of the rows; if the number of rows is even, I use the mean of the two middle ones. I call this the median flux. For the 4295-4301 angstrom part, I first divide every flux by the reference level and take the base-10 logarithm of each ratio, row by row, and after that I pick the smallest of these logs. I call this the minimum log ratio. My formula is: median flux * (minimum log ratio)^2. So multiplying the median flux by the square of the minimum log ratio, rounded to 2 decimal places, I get 0.03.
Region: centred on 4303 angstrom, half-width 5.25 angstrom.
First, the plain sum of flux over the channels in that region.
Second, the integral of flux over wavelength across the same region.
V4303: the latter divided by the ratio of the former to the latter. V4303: 150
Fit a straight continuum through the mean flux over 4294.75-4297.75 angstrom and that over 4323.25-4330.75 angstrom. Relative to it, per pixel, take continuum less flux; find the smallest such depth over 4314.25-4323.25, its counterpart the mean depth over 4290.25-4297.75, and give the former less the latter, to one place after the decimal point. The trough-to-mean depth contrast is -2.0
